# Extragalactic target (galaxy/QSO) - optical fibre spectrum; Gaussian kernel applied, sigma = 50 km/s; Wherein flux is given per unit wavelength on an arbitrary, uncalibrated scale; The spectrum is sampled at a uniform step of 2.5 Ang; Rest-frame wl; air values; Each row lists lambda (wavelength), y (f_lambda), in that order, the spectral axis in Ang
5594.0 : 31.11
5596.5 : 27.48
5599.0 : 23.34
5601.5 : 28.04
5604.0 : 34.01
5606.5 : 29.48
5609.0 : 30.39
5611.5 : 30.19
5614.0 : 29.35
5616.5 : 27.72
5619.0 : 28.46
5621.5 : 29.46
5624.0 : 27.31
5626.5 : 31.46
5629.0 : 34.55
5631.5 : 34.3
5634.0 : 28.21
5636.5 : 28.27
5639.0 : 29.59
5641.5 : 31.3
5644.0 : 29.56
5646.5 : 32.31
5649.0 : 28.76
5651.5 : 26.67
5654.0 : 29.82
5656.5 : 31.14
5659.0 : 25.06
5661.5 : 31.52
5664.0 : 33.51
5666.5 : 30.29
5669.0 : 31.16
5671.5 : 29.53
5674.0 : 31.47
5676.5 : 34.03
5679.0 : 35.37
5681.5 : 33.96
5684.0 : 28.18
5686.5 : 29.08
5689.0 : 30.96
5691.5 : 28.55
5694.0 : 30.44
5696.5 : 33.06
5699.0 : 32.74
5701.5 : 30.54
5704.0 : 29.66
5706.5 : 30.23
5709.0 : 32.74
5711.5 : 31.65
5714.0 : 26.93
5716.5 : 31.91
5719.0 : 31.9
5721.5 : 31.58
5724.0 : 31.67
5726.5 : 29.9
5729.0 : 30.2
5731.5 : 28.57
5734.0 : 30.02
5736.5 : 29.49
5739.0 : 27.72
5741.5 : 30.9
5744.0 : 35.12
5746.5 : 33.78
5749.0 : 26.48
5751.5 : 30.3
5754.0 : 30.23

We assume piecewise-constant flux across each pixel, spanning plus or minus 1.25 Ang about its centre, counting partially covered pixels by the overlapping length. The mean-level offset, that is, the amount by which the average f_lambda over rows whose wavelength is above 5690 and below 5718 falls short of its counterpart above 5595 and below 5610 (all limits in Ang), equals -2.0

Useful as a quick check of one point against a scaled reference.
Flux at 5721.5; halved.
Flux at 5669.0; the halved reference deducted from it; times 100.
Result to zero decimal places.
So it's 1537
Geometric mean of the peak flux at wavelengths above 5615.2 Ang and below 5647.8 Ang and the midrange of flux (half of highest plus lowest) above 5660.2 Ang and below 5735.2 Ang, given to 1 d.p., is 32.8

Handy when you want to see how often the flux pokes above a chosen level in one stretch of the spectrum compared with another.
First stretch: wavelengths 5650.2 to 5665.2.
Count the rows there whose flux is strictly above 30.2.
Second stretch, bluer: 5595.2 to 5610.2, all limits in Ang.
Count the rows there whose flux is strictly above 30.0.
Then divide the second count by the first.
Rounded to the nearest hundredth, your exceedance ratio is 0.67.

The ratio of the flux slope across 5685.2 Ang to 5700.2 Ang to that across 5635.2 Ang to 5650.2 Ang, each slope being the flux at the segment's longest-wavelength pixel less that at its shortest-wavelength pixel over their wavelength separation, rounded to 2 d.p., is 7.47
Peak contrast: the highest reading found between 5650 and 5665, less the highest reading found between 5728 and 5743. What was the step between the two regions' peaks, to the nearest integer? 3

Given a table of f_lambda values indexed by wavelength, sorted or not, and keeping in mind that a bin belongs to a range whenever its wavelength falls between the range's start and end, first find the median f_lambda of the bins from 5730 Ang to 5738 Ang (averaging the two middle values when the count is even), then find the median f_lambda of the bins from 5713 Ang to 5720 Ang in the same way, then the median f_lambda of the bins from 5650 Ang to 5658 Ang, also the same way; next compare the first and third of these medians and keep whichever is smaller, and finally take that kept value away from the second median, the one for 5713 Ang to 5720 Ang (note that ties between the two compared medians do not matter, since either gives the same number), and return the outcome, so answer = 2.4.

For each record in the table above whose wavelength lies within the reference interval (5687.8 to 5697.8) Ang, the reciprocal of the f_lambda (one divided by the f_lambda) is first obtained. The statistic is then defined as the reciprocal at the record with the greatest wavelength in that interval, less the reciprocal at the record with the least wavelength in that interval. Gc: -0.0021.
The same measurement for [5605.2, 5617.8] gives 0.0022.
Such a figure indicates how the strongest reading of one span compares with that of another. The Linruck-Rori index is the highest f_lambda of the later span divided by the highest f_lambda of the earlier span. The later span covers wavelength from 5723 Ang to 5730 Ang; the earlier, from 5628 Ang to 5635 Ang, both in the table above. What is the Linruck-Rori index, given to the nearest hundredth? 0.92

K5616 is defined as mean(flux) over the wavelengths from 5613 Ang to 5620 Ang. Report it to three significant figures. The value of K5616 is 28.5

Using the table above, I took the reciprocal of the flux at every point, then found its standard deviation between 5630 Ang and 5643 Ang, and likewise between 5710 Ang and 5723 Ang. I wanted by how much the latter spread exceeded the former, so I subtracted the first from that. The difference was -0.0001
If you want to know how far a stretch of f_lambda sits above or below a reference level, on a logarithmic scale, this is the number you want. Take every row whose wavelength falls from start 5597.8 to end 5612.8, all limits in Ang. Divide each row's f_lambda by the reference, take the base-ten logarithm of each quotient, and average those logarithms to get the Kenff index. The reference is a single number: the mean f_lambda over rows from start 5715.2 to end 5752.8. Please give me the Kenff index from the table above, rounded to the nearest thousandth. -0.023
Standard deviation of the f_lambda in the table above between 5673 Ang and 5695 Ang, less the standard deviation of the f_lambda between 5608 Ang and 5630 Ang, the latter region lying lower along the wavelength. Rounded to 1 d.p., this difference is 0.4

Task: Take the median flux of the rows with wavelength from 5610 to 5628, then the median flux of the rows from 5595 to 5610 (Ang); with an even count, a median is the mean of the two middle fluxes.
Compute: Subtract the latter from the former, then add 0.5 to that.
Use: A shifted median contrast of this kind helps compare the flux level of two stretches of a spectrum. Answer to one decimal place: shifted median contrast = 1.1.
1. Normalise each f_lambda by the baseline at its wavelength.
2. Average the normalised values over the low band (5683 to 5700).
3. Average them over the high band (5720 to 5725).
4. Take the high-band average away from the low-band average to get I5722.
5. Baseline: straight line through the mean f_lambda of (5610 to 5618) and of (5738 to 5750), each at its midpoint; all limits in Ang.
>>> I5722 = -0.03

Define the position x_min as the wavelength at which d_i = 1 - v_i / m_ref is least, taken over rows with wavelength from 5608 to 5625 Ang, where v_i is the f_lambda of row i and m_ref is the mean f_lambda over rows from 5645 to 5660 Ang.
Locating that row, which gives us 5609.0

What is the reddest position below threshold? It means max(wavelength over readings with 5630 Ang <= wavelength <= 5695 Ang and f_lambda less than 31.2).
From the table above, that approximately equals 5694.0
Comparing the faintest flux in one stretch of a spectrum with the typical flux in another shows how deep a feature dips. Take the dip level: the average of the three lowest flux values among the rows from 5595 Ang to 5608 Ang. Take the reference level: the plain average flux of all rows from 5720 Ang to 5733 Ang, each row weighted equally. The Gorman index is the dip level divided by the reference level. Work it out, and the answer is 0.865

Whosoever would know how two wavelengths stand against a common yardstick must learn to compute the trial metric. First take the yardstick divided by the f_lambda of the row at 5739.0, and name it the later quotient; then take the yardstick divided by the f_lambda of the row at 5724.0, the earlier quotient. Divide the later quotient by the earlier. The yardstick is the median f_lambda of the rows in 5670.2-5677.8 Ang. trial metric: 1.14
